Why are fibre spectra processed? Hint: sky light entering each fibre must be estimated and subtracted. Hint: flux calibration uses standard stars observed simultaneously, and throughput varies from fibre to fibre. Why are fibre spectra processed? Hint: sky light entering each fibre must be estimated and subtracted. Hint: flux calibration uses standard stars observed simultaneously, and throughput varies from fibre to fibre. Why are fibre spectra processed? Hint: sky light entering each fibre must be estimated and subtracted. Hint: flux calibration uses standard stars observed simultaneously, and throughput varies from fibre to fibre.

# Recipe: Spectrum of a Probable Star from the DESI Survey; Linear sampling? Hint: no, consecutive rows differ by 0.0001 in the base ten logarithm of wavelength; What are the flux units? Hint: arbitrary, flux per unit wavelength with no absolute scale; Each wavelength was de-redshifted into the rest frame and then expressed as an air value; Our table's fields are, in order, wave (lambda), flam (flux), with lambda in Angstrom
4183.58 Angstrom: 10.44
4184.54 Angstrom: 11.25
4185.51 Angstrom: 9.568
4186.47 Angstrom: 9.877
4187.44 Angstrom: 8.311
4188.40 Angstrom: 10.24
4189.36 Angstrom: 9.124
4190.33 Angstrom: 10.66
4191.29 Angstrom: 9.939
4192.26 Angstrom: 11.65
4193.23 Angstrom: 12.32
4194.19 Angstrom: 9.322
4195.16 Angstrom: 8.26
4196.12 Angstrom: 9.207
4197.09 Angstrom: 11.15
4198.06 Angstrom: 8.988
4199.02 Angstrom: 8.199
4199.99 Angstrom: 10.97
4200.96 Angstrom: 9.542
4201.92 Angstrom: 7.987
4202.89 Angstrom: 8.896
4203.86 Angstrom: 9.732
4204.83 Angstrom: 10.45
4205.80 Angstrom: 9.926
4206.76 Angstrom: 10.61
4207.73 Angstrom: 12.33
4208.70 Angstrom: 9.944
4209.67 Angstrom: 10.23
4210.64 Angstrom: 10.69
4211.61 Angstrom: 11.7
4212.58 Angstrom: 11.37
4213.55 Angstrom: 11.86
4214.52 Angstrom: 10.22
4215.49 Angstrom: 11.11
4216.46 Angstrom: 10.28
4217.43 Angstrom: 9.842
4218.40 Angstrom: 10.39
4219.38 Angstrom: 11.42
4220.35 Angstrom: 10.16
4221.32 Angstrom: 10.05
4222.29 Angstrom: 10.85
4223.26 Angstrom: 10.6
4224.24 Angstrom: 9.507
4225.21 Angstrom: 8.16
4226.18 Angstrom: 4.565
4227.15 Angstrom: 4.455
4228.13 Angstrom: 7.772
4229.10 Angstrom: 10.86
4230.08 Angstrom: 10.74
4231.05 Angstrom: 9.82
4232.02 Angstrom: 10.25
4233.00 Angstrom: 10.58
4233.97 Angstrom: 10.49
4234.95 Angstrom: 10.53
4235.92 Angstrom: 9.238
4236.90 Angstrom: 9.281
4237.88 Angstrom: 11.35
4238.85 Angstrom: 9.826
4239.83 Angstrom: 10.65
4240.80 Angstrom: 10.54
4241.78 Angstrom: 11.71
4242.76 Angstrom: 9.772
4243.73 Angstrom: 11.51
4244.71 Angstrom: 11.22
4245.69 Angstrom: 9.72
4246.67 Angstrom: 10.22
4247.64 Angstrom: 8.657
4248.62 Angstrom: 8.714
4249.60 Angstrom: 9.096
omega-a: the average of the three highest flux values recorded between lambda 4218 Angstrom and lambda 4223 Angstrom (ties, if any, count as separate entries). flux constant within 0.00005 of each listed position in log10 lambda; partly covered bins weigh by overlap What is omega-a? 10.9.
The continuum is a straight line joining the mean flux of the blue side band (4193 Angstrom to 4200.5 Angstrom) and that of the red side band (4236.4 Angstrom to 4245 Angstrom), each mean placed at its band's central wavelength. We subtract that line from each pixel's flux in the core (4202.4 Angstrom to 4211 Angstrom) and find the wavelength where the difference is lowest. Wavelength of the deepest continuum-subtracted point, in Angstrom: 4202.89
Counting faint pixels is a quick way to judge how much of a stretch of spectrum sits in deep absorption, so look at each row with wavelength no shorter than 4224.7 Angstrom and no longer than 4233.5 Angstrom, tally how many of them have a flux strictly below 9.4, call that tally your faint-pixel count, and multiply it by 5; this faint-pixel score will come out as 20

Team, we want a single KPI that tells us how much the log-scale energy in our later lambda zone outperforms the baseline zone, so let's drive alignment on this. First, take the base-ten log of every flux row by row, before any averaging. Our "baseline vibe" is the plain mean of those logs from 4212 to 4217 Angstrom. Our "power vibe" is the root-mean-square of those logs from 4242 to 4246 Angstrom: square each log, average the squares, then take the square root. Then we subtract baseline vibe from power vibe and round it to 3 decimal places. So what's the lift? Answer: -0.017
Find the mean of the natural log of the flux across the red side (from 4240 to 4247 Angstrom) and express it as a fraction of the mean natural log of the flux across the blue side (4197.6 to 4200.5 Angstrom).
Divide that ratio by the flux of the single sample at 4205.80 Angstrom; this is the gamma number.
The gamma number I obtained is 0.11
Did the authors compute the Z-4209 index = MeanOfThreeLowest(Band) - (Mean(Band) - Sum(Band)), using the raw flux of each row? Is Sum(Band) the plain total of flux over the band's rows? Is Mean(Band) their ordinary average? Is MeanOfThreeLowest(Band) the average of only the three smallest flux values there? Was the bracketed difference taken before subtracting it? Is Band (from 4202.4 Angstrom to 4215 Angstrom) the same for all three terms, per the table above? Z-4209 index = 137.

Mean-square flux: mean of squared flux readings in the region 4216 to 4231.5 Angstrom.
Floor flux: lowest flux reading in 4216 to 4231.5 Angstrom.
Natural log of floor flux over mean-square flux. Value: -3.02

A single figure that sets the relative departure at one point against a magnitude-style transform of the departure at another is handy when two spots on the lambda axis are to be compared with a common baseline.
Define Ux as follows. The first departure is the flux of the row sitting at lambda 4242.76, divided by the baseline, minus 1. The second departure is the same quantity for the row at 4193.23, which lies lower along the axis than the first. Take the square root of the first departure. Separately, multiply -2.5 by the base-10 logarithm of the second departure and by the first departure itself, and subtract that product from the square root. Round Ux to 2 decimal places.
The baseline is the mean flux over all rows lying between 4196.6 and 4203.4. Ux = 0.15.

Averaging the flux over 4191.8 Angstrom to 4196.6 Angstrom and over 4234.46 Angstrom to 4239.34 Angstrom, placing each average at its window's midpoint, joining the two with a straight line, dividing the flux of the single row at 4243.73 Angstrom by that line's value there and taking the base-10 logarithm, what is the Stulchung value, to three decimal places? 0.060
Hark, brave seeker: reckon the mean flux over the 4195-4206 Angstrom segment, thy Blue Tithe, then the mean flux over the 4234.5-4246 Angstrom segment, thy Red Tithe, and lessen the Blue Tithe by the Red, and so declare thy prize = -1.0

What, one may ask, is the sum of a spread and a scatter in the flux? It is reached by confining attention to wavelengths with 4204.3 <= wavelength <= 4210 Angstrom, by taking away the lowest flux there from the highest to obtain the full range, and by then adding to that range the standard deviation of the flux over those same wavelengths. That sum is 3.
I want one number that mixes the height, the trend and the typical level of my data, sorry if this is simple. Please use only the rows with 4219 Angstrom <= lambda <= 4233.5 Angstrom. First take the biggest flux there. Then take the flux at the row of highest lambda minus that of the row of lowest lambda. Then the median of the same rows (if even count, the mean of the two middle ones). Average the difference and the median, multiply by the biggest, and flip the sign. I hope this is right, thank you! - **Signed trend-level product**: -53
